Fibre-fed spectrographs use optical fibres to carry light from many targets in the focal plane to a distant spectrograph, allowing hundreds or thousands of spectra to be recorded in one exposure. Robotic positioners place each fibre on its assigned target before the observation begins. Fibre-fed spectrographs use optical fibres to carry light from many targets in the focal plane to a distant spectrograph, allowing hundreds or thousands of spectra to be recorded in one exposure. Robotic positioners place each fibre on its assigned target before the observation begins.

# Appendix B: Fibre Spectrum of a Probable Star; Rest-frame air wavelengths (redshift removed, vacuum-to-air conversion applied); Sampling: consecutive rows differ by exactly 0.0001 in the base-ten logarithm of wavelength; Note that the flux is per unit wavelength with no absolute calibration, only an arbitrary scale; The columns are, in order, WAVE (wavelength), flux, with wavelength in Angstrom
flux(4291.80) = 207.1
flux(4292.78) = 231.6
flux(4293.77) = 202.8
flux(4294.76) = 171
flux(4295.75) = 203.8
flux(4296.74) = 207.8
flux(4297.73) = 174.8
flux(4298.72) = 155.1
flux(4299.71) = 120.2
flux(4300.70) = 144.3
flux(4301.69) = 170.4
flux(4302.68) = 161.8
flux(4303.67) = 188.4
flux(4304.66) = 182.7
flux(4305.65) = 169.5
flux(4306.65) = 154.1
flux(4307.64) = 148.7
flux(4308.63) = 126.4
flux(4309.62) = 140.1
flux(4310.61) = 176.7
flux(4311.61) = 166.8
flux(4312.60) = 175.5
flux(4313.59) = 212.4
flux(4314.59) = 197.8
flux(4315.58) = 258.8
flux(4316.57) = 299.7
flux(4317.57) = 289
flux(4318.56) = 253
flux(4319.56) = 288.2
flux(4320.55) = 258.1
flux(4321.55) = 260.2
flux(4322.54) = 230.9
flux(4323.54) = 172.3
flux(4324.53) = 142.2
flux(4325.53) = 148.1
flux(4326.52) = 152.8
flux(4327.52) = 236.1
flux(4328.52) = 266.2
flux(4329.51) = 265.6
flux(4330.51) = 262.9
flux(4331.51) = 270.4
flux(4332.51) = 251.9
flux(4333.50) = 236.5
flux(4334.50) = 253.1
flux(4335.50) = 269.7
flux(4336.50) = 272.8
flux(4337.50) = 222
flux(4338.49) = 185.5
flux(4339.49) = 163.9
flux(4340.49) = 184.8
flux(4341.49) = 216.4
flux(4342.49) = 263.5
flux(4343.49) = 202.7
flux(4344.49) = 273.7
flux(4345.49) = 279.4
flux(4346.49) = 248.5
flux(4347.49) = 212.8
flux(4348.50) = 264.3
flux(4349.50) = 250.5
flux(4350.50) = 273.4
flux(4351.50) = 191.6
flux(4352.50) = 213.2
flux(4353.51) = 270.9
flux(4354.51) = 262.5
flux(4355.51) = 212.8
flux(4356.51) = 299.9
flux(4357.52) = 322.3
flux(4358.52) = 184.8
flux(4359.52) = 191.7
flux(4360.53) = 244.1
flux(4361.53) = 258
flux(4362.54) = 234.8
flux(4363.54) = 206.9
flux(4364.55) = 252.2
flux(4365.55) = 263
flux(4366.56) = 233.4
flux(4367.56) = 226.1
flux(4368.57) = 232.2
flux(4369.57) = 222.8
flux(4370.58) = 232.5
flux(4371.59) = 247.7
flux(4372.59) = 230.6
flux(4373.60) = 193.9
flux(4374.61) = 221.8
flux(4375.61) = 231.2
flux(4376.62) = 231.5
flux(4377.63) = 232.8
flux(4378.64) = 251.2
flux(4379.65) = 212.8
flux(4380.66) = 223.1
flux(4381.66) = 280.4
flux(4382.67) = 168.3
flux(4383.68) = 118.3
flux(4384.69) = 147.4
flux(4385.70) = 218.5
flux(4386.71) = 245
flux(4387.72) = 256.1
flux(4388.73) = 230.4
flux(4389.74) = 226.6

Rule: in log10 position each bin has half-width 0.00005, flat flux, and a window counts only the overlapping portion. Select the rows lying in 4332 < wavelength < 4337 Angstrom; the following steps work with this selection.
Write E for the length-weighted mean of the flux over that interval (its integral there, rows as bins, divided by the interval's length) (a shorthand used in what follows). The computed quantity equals 257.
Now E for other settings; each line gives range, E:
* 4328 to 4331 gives 265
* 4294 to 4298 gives 191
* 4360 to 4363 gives 245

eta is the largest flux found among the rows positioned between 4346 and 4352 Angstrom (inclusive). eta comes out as 273.4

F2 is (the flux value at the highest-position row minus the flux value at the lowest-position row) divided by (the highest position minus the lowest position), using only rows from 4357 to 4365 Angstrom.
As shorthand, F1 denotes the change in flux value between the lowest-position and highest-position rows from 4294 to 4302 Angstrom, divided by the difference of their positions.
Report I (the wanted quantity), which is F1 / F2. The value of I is 0.01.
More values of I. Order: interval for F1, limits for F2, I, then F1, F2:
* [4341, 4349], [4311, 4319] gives 0.55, 6.8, 12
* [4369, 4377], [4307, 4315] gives 0.17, 1.2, 7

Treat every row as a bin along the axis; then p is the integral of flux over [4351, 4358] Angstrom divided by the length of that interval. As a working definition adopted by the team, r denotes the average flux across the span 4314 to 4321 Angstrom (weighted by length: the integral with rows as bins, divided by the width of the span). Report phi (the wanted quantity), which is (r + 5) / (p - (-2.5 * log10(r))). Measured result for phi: 1.03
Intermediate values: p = 253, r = 263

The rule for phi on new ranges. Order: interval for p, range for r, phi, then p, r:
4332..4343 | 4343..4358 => 1.09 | 229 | 252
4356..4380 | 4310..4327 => 0.92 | 236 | 216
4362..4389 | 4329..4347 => 1.07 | 224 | 240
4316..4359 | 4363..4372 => 0.98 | 239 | 235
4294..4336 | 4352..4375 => 1.15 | 205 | 237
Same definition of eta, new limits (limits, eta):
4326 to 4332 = 270.4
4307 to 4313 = 176.7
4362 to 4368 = 263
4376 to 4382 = 280.4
